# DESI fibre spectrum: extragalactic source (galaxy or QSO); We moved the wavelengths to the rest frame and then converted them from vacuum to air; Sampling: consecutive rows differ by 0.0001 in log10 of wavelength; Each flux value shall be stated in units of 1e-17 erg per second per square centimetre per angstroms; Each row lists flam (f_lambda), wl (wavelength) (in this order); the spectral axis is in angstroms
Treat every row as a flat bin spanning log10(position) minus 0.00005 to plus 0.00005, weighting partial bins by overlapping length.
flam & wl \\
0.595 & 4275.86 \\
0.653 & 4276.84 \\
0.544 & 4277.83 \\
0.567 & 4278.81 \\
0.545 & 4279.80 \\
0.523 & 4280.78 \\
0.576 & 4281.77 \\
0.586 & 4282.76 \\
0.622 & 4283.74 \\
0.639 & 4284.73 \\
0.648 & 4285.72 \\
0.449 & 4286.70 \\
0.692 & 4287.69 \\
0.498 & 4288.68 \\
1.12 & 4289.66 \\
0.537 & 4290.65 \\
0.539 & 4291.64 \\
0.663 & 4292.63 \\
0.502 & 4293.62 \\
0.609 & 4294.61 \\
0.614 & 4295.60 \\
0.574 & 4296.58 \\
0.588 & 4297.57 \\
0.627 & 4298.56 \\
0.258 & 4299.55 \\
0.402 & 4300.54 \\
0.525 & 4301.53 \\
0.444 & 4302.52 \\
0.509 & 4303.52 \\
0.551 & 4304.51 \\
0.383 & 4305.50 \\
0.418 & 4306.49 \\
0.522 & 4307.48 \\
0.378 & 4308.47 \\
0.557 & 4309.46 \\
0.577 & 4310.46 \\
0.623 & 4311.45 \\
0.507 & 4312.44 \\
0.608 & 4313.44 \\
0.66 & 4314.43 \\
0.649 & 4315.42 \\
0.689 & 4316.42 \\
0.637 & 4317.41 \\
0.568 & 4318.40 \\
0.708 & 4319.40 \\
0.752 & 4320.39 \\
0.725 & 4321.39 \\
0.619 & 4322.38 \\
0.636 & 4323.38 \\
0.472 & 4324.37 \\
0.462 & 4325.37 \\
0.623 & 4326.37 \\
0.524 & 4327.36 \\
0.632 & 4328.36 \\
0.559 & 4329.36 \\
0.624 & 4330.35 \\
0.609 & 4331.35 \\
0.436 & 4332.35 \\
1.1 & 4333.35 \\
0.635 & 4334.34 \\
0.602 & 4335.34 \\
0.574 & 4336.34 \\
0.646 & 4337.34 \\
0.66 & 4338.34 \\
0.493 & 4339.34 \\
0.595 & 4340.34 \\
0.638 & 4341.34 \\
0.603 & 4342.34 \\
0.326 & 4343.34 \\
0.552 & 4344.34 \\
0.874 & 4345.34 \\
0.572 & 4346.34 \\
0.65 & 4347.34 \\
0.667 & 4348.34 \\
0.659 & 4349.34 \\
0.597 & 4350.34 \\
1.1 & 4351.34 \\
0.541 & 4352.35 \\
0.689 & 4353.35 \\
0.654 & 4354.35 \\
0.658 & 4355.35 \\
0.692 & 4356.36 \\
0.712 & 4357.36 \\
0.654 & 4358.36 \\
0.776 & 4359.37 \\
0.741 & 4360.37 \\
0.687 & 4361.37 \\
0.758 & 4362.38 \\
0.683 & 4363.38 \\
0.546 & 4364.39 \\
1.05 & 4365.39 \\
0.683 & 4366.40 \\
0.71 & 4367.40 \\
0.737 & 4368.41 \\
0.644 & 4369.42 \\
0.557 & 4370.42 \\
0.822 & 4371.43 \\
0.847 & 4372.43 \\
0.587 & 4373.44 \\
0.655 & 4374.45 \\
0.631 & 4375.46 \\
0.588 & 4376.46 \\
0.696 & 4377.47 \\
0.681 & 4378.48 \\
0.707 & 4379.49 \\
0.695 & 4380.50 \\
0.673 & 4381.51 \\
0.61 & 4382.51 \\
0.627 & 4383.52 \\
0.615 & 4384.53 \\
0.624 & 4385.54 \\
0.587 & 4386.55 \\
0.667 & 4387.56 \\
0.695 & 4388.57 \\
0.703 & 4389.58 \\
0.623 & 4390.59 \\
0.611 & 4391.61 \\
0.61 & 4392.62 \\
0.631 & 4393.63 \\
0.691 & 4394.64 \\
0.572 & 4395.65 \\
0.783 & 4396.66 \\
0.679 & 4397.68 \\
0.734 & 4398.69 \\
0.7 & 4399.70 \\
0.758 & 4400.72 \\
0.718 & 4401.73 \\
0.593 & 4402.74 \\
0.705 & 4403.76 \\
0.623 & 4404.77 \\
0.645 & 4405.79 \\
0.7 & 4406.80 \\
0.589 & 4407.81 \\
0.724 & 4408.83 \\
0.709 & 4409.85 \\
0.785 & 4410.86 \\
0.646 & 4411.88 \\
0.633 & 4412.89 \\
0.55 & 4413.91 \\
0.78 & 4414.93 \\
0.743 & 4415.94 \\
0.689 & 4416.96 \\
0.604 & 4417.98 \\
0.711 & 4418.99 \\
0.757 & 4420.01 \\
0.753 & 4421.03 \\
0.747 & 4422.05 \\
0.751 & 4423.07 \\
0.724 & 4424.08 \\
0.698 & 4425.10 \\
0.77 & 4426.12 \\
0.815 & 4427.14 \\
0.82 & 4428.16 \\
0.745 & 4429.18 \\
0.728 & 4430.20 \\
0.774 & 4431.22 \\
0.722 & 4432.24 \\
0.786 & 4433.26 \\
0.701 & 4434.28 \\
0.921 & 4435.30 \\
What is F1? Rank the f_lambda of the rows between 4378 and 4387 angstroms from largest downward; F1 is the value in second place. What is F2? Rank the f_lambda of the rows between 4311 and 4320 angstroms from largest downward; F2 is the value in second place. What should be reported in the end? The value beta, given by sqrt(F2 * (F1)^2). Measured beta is 0.58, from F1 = 0.695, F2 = 0.689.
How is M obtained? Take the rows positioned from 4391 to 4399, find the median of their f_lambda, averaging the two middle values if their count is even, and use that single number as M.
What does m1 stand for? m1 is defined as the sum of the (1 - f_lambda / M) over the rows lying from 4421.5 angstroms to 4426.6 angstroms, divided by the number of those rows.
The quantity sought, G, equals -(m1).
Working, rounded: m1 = -0.13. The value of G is 0.13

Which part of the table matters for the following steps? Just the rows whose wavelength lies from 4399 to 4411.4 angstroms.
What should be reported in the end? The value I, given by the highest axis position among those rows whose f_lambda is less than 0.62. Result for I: 4407.81 angstroms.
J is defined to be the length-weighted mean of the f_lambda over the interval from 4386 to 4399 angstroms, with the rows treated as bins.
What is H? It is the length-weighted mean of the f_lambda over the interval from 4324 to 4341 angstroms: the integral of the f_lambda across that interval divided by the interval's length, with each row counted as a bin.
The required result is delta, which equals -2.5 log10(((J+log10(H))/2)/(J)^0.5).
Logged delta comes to 1.42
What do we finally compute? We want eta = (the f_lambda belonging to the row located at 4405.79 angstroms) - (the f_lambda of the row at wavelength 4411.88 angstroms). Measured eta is 0.00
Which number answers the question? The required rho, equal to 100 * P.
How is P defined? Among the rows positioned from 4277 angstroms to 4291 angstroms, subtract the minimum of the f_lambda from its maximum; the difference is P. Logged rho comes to 67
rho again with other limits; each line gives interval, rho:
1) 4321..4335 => 66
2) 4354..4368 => 50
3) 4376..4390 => 12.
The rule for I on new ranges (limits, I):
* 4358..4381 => 4376.46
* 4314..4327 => 4325.37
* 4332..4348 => 4346.34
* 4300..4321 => 4318.40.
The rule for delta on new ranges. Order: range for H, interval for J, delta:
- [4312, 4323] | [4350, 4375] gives 1.27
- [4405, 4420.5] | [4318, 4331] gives 1.37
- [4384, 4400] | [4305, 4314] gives 1.60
